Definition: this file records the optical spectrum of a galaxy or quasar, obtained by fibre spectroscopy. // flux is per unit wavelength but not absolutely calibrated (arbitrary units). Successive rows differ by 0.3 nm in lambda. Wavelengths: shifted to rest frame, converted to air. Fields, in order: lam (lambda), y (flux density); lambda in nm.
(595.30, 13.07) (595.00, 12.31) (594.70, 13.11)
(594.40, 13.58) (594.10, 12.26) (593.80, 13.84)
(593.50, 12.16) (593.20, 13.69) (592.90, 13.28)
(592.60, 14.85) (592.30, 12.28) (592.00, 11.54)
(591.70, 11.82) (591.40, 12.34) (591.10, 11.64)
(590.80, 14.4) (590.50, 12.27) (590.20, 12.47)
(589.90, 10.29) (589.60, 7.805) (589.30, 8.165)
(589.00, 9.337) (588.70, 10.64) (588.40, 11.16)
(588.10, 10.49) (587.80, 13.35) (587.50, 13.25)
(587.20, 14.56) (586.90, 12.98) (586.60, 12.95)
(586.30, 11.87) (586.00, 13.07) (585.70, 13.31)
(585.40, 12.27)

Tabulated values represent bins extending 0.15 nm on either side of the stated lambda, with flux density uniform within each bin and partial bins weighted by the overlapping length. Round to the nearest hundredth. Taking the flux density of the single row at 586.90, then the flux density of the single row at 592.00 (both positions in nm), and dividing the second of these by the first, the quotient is 0.89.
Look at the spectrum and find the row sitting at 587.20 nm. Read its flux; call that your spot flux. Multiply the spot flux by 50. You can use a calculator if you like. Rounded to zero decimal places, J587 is 728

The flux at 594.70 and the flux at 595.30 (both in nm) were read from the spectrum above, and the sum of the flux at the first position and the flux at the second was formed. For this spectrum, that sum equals 26.2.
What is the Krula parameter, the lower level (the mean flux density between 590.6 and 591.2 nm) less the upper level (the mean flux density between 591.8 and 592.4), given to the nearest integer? 1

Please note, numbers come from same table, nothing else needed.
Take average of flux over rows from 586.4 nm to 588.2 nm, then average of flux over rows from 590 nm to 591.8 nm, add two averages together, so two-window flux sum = 25.4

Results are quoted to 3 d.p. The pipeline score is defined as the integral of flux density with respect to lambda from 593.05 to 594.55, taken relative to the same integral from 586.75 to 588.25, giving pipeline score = 1.014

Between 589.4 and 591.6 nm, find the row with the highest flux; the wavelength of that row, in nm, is 590.80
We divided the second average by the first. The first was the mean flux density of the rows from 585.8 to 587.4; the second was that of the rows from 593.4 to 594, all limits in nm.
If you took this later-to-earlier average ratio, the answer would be 0.99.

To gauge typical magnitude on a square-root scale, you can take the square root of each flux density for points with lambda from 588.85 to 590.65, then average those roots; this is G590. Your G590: 3.16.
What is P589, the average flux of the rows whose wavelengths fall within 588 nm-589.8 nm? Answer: 9.6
